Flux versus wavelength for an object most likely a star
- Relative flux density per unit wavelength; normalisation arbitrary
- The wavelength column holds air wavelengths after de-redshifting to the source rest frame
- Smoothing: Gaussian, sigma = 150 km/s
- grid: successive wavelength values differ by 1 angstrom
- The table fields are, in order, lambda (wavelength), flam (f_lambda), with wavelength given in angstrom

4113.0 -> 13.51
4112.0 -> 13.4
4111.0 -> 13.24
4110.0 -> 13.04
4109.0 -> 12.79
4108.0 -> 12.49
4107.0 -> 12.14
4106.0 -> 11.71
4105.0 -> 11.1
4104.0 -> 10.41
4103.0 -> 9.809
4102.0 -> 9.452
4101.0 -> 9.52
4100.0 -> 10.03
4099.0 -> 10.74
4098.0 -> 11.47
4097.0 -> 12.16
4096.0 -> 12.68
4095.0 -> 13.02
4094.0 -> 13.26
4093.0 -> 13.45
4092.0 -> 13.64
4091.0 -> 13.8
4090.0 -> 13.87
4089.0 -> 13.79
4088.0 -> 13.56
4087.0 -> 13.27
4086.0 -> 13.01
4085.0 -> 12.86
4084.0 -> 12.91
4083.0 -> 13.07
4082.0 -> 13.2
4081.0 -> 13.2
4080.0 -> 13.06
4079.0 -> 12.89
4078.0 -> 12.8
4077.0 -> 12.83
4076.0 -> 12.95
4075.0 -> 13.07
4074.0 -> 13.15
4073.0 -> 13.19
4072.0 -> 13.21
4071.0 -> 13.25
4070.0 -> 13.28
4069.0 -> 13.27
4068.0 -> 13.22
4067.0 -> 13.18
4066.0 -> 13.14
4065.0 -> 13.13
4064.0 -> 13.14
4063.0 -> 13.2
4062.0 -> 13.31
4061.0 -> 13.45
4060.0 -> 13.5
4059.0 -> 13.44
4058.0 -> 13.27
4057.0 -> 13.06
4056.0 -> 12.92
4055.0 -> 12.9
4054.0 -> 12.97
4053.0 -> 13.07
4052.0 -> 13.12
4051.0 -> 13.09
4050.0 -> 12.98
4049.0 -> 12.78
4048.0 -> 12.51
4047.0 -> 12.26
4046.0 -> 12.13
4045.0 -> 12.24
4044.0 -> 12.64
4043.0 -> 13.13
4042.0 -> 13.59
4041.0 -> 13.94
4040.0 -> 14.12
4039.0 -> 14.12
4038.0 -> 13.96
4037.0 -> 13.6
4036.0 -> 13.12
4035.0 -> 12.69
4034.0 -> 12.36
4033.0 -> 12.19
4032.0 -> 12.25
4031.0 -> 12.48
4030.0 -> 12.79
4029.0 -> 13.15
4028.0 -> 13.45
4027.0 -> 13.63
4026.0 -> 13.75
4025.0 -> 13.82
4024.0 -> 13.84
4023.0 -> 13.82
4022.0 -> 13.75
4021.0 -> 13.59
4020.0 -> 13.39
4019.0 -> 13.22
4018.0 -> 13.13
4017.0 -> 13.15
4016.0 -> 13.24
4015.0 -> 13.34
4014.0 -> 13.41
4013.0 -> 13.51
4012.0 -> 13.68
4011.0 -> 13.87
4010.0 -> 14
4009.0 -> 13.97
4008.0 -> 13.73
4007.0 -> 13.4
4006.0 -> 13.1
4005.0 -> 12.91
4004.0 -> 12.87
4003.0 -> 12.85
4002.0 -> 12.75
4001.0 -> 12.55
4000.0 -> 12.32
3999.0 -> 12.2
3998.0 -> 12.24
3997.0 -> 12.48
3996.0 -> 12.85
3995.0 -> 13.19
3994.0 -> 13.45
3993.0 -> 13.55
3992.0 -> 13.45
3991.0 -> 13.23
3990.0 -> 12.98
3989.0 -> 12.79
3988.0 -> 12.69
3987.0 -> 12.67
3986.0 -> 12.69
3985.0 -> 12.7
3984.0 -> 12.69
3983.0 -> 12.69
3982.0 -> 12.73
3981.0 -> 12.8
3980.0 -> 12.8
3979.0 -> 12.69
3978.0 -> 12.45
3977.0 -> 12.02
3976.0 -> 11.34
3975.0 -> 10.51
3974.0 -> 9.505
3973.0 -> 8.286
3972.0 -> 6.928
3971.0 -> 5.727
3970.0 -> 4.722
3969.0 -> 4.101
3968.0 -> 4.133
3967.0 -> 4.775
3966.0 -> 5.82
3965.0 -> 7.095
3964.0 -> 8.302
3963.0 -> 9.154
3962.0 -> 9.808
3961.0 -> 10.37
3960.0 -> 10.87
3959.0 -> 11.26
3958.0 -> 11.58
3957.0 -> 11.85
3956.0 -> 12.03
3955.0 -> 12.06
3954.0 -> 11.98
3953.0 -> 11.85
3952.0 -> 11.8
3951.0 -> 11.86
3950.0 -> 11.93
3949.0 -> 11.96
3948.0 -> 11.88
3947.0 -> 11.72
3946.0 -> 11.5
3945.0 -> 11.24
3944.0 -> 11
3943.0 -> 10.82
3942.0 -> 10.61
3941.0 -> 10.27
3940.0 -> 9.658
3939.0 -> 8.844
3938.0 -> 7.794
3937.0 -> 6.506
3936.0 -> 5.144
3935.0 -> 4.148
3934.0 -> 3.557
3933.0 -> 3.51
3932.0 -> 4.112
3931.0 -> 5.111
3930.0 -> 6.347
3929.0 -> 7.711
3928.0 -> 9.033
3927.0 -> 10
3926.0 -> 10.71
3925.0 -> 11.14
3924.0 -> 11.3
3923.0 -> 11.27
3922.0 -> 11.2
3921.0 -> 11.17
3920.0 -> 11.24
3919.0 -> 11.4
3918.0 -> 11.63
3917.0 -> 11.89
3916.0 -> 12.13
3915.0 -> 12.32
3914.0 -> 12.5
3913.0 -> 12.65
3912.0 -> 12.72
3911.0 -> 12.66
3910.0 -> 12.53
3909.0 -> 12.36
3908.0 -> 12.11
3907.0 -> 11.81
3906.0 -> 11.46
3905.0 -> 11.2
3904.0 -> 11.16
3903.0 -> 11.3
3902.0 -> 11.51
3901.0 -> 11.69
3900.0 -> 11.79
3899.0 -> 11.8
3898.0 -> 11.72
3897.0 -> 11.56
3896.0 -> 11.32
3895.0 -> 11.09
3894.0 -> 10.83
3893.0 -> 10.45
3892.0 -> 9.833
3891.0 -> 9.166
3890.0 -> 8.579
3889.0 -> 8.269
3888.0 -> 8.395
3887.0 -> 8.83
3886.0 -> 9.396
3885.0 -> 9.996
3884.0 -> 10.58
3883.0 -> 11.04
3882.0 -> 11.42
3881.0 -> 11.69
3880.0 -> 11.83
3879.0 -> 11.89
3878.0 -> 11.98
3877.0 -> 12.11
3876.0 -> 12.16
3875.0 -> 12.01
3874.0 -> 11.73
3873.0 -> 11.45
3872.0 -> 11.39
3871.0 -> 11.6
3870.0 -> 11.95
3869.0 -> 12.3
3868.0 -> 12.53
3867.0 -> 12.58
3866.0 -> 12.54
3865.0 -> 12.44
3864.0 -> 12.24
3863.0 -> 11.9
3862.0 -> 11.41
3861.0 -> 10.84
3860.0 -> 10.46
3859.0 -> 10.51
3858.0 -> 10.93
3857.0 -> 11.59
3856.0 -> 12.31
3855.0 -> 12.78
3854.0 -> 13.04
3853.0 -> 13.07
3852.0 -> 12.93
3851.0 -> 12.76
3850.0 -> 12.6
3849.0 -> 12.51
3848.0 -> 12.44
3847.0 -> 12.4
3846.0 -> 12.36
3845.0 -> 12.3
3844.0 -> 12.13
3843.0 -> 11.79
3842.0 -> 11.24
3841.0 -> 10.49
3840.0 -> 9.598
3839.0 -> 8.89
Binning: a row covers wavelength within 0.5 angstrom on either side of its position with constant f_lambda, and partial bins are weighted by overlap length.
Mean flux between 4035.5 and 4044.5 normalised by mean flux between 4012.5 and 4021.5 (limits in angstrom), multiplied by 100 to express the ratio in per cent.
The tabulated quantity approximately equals 102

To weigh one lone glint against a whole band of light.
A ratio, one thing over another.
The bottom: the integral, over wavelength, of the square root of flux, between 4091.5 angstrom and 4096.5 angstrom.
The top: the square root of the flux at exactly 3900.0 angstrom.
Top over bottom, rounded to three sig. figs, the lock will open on 0.189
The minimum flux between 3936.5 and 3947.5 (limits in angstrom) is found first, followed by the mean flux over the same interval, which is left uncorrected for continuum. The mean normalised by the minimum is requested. 1.54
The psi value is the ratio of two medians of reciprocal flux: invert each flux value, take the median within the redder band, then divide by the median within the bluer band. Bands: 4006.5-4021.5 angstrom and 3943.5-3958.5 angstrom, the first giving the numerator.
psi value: 0.9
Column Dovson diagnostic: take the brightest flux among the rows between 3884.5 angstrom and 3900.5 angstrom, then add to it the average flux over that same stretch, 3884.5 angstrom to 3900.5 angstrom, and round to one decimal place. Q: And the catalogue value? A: 22.0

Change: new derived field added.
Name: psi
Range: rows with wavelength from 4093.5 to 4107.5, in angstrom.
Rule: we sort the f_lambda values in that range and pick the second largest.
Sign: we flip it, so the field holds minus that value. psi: -13.0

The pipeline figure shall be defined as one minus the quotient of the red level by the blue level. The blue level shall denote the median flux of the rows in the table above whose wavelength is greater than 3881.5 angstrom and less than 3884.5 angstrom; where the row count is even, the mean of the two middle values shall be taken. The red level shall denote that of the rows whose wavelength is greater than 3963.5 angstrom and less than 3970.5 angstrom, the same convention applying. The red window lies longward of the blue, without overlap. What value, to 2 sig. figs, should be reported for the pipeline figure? 0.57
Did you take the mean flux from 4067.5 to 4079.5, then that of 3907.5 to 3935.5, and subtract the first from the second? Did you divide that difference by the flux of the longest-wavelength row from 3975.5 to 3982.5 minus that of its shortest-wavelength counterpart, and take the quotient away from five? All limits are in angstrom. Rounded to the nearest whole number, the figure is 7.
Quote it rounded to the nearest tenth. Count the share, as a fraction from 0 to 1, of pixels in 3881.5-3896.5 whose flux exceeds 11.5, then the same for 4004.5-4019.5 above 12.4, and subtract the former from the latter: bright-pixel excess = 1.0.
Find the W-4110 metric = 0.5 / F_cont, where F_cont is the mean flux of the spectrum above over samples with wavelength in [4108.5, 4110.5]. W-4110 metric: 0.0387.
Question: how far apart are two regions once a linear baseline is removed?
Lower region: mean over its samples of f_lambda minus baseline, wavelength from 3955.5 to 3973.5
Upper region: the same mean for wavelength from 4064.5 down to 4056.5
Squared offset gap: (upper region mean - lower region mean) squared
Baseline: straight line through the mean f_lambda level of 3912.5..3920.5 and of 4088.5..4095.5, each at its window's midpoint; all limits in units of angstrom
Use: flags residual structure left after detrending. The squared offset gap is 18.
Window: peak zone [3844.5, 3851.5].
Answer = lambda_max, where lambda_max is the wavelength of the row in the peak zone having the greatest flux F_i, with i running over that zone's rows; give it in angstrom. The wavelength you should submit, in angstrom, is 3851.0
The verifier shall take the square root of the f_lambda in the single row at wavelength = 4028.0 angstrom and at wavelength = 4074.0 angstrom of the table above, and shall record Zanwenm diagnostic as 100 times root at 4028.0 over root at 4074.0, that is 101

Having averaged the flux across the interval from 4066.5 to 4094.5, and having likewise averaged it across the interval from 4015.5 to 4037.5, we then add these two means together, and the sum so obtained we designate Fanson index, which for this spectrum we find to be 26.4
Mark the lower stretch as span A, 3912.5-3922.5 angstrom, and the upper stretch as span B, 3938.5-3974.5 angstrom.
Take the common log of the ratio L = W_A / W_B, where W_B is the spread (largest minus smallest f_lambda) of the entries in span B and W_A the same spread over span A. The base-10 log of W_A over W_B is -0.73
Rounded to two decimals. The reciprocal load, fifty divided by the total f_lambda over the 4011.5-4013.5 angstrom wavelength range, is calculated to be 1.84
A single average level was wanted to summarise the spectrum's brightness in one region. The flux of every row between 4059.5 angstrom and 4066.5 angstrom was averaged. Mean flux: 13.3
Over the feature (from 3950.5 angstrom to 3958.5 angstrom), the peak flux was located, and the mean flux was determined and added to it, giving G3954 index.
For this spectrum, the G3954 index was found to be 23.9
